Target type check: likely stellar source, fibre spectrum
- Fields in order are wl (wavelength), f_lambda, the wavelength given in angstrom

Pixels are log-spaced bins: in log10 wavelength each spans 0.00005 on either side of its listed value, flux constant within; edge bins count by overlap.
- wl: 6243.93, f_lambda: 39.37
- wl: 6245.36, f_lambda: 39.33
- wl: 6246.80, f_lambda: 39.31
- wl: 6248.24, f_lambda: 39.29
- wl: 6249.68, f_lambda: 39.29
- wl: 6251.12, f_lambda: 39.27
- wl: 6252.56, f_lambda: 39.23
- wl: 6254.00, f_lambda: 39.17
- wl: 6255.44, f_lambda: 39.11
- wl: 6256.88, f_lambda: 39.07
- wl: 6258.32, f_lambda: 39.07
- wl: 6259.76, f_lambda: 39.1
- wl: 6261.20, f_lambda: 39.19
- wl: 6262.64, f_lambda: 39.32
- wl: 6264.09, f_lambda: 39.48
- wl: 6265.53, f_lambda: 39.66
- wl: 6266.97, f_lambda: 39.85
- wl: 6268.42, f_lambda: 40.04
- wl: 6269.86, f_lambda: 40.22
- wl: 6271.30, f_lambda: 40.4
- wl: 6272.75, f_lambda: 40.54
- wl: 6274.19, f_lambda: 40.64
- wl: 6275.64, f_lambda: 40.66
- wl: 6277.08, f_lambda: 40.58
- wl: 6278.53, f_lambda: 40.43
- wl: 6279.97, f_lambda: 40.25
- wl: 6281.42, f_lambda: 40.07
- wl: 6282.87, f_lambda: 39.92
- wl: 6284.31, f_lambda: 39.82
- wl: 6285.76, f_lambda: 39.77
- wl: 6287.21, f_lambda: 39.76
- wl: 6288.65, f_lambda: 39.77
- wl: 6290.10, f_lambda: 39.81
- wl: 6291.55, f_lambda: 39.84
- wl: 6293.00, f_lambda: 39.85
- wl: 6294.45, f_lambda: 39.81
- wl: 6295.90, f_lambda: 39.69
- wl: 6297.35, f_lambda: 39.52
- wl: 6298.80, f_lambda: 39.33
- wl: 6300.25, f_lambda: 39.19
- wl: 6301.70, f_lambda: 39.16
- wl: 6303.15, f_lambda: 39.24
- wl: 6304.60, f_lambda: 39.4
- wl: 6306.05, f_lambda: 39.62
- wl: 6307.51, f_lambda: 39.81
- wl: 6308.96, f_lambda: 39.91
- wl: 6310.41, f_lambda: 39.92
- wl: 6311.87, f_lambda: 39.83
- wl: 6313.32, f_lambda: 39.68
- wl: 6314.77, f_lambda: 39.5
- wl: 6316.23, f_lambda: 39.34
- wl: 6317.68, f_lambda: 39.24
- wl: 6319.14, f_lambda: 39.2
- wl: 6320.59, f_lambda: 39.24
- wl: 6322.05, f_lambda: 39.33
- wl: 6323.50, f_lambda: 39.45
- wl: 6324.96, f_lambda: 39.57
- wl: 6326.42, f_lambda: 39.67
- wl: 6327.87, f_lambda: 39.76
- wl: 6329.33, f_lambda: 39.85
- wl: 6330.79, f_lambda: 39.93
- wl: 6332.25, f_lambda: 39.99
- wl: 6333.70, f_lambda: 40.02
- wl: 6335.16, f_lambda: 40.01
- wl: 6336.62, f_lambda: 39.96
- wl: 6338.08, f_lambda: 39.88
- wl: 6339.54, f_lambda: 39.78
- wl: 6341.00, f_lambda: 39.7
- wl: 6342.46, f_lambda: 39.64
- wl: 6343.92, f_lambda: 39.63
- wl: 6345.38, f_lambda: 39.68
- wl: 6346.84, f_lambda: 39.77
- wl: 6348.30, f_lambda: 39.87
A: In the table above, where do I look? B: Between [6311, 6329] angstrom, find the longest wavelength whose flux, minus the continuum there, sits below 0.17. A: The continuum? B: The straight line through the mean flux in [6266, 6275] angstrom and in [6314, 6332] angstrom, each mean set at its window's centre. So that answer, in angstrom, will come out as 6324.96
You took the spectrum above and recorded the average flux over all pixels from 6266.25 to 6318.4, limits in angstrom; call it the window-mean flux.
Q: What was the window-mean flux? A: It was 39.8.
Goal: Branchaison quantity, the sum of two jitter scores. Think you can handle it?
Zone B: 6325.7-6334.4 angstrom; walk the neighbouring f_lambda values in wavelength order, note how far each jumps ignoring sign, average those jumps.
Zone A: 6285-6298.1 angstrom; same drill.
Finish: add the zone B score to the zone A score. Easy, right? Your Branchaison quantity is 0.12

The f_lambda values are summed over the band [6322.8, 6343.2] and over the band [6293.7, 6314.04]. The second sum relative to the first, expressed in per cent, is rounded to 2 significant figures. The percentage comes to 99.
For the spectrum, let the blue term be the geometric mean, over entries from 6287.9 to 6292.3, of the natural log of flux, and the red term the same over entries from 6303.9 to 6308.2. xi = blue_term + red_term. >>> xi 7.36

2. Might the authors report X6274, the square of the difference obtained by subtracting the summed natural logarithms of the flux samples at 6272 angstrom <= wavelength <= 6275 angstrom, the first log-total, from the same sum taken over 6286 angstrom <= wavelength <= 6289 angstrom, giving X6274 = 0.0017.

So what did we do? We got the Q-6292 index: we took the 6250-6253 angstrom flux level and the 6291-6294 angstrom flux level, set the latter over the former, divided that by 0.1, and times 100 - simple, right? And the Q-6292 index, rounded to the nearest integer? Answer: 1015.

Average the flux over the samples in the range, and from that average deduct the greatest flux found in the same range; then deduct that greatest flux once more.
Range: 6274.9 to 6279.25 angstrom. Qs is -40.8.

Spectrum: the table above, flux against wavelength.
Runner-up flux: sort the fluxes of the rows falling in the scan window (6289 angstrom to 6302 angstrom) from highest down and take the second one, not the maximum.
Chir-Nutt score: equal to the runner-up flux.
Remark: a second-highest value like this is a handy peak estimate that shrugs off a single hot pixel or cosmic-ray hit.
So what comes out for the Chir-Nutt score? 39.84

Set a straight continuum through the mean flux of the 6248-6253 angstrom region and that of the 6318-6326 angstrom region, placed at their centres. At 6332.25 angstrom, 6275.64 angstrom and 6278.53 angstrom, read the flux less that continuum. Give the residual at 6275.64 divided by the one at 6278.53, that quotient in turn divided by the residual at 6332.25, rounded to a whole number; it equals 2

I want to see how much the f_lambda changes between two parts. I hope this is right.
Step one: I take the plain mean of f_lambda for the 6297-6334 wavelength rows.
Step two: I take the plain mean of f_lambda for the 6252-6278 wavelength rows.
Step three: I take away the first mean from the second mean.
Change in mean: 0.2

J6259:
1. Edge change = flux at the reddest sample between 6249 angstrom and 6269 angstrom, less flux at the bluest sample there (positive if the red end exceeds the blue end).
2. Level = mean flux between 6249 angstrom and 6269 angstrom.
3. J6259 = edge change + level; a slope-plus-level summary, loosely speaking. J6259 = 40.1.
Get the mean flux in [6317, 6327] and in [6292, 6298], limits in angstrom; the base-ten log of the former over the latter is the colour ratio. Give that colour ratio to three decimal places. -0.004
